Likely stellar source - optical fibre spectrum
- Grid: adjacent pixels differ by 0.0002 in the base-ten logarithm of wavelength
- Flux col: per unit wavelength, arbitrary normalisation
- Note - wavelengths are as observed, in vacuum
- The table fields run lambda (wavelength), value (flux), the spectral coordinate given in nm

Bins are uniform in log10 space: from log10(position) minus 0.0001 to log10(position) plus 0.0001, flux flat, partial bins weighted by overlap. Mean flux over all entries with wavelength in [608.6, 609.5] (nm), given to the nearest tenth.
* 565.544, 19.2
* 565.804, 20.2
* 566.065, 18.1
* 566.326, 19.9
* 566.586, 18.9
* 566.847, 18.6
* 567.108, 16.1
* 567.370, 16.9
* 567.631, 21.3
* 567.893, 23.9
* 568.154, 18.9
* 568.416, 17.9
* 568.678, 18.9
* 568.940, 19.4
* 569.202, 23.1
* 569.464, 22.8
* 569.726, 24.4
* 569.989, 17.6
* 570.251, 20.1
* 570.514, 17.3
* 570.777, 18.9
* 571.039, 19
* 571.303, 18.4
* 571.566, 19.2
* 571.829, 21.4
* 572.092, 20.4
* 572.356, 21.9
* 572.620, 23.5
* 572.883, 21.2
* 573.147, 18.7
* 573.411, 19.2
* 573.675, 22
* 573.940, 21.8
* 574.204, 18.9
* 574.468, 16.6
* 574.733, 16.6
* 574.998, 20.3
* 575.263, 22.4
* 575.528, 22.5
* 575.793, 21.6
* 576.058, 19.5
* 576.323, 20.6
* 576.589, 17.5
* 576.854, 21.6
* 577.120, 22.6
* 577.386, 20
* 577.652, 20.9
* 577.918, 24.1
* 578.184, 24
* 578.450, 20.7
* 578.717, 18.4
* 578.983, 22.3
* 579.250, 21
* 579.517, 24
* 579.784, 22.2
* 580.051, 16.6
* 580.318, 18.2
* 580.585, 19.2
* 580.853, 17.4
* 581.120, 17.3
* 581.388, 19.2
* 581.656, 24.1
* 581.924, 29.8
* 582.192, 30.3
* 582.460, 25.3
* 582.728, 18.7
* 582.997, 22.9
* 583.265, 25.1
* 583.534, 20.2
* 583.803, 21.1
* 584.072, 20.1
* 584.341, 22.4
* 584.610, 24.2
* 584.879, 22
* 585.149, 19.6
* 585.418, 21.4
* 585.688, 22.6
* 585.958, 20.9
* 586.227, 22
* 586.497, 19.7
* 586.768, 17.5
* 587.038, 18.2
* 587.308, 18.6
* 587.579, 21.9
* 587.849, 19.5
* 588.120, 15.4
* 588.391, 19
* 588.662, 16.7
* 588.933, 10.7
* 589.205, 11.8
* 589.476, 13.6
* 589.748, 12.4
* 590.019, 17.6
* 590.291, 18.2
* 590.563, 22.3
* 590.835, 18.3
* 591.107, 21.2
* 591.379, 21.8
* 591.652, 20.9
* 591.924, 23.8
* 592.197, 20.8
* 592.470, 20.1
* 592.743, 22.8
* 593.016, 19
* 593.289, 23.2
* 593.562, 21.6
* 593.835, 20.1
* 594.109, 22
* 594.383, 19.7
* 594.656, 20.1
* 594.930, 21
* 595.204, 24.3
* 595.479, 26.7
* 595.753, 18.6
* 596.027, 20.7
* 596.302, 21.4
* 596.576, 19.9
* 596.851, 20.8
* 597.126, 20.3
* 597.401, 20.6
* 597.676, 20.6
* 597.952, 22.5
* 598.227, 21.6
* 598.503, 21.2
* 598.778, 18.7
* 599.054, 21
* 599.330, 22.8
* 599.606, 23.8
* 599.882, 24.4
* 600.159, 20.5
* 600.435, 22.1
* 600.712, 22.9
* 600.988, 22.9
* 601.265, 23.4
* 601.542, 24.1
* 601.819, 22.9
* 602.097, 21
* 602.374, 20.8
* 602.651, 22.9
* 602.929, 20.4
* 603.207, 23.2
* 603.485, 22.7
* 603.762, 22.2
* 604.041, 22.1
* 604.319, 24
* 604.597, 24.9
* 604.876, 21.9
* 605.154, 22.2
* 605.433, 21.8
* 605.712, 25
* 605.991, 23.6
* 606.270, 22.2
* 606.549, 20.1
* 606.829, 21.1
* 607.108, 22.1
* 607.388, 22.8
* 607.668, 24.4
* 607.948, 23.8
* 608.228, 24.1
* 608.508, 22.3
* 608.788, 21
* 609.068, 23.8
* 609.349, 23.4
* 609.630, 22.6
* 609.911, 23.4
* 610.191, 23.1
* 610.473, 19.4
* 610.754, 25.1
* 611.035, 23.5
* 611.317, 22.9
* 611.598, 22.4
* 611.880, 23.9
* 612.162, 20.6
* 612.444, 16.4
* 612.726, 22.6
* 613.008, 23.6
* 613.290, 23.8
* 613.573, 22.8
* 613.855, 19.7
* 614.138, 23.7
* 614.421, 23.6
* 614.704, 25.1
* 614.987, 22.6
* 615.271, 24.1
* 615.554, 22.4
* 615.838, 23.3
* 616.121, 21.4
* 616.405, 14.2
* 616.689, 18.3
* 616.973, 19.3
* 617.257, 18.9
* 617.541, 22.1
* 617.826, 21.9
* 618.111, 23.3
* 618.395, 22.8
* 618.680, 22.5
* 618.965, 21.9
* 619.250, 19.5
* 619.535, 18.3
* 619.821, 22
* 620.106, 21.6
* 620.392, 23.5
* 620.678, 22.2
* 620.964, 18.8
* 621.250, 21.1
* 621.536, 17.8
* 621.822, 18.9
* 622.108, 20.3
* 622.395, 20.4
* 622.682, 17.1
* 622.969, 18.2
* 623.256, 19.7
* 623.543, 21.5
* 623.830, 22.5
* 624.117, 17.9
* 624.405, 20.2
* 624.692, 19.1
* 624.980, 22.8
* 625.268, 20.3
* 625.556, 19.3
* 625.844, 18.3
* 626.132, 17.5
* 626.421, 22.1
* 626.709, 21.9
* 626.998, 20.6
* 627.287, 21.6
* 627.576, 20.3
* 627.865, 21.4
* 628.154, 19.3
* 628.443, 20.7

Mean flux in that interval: 22.7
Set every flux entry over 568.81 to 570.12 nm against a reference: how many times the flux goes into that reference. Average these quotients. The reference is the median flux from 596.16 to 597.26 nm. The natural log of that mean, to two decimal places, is -0.03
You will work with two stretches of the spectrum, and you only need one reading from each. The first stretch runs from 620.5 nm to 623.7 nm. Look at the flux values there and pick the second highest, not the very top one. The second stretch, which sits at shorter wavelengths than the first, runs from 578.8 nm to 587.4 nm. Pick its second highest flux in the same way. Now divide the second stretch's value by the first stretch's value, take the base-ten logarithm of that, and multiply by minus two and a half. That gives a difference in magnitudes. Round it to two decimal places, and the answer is -0.35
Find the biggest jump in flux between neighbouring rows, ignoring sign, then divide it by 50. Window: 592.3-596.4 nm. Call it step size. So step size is 0.16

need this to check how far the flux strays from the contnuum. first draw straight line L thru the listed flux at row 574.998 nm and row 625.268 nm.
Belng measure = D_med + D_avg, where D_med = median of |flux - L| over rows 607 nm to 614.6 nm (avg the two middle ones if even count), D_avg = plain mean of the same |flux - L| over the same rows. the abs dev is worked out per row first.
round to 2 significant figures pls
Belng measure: 5.8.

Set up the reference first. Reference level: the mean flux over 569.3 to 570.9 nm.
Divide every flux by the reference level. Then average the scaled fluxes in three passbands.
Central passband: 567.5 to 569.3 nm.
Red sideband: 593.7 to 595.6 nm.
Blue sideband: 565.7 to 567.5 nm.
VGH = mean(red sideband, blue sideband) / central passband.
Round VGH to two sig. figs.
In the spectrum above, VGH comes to 0.99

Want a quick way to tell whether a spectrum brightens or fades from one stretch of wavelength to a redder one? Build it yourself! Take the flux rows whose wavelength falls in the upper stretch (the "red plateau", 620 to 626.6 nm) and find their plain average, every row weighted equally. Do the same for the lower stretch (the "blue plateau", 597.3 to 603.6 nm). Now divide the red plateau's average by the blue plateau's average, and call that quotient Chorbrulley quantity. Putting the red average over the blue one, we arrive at 0.909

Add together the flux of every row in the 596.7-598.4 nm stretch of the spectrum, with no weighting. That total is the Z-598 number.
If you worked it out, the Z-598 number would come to 126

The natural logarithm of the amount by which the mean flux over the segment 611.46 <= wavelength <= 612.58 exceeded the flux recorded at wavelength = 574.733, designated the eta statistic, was 1.4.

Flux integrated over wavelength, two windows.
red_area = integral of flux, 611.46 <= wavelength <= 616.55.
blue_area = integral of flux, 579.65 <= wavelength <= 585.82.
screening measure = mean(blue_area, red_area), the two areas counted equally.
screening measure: 123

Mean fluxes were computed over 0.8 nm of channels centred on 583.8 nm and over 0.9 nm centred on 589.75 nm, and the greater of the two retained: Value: 20.5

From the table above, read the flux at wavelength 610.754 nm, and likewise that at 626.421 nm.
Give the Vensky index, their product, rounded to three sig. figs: 555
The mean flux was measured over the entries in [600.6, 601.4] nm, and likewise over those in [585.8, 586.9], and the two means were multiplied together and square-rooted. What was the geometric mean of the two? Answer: 21.5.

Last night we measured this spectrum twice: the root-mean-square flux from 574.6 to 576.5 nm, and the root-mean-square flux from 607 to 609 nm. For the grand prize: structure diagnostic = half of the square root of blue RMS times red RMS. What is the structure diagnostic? 10.9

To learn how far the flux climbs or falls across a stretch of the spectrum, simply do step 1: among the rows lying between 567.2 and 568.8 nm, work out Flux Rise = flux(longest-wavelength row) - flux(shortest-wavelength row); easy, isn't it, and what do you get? 2.0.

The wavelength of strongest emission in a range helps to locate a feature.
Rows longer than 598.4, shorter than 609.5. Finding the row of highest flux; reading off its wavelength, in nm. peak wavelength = 605.712 nm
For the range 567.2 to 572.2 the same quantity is 569.726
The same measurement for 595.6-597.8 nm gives 596.302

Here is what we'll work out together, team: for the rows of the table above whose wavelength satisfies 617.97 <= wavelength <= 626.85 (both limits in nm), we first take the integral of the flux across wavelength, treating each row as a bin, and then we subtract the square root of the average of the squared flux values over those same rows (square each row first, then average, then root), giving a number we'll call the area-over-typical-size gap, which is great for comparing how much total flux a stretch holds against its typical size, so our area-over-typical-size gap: 161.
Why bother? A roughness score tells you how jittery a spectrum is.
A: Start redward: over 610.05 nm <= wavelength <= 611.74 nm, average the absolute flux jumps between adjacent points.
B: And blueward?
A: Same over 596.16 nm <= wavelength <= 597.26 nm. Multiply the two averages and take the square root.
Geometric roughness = 1.5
